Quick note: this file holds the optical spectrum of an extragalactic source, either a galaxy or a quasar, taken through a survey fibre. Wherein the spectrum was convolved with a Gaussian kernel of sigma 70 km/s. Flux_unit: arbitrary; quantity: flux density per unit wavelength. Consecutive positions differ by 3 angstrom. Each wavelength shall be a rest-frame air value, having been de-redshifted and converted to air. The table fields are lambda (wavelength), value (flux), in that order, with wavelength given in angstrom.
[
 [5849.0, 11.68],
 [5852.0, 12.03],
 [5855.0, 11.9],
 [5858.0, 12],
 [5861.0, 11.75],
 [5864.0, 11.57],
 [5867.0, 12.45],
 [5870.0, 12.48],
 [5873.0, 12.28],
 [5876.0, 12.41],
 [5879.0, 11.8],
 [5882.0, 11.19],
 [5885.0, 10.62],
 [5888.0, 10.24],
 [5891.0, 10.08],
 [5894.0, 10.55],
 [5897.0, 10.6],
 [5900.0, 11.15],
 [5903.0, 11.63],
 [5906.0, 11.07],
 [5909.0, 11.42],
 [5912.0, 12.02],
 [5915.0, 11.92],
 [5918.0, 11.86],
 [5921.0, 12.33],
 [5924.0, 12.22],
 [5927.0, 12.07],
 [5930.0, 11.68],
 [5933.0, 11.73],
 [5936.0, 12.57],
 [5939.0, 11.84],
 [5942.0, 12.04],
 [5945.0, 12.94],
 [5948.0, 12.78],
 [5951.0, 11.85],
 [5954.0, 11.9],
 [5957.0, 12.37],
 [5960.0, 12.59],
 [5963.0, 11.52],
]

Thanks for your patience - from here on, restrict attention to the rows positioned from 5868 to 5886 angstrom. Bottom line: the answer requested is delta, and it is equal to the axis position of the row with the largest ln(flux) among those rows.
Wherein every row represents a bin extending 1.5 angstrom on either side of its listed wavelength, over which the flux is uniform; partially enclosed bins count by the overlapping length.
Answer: 5870.0 angstrom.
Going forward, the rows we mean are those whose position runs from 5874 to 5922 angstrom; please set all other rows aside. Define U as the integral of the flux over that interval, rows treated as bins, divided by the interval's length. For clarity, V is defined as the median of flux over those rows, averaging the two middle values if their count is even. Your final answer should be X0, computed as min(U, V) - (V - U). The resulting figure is 11.3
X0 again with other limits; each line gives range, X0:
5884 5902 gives 10.6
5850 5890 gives 11.6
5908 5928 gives 12.0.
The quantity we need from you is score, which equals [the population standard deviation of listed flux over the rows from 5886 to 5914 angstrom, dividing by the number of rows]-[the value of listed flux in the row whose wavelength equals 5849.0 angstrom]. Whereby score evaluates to -11.1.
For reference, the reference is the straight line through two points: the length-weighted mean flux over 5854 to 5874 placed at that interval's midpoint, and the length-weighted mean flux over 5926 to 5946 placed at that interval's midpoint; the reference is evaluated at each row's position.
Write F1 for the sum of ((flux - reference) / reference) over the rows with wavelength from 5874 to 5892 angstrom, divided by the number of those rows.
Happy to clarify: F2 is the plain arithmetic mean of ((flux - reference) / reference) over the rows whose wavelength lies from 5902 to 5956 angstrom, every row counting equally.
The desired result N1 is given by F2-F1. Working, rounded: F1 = -0.08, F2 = -0.009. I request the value 0.08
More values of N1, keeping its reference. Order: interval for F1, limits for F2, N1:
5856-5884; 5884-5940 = -0.05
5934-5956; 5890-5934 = -0.06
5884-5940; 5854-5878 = 0.06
